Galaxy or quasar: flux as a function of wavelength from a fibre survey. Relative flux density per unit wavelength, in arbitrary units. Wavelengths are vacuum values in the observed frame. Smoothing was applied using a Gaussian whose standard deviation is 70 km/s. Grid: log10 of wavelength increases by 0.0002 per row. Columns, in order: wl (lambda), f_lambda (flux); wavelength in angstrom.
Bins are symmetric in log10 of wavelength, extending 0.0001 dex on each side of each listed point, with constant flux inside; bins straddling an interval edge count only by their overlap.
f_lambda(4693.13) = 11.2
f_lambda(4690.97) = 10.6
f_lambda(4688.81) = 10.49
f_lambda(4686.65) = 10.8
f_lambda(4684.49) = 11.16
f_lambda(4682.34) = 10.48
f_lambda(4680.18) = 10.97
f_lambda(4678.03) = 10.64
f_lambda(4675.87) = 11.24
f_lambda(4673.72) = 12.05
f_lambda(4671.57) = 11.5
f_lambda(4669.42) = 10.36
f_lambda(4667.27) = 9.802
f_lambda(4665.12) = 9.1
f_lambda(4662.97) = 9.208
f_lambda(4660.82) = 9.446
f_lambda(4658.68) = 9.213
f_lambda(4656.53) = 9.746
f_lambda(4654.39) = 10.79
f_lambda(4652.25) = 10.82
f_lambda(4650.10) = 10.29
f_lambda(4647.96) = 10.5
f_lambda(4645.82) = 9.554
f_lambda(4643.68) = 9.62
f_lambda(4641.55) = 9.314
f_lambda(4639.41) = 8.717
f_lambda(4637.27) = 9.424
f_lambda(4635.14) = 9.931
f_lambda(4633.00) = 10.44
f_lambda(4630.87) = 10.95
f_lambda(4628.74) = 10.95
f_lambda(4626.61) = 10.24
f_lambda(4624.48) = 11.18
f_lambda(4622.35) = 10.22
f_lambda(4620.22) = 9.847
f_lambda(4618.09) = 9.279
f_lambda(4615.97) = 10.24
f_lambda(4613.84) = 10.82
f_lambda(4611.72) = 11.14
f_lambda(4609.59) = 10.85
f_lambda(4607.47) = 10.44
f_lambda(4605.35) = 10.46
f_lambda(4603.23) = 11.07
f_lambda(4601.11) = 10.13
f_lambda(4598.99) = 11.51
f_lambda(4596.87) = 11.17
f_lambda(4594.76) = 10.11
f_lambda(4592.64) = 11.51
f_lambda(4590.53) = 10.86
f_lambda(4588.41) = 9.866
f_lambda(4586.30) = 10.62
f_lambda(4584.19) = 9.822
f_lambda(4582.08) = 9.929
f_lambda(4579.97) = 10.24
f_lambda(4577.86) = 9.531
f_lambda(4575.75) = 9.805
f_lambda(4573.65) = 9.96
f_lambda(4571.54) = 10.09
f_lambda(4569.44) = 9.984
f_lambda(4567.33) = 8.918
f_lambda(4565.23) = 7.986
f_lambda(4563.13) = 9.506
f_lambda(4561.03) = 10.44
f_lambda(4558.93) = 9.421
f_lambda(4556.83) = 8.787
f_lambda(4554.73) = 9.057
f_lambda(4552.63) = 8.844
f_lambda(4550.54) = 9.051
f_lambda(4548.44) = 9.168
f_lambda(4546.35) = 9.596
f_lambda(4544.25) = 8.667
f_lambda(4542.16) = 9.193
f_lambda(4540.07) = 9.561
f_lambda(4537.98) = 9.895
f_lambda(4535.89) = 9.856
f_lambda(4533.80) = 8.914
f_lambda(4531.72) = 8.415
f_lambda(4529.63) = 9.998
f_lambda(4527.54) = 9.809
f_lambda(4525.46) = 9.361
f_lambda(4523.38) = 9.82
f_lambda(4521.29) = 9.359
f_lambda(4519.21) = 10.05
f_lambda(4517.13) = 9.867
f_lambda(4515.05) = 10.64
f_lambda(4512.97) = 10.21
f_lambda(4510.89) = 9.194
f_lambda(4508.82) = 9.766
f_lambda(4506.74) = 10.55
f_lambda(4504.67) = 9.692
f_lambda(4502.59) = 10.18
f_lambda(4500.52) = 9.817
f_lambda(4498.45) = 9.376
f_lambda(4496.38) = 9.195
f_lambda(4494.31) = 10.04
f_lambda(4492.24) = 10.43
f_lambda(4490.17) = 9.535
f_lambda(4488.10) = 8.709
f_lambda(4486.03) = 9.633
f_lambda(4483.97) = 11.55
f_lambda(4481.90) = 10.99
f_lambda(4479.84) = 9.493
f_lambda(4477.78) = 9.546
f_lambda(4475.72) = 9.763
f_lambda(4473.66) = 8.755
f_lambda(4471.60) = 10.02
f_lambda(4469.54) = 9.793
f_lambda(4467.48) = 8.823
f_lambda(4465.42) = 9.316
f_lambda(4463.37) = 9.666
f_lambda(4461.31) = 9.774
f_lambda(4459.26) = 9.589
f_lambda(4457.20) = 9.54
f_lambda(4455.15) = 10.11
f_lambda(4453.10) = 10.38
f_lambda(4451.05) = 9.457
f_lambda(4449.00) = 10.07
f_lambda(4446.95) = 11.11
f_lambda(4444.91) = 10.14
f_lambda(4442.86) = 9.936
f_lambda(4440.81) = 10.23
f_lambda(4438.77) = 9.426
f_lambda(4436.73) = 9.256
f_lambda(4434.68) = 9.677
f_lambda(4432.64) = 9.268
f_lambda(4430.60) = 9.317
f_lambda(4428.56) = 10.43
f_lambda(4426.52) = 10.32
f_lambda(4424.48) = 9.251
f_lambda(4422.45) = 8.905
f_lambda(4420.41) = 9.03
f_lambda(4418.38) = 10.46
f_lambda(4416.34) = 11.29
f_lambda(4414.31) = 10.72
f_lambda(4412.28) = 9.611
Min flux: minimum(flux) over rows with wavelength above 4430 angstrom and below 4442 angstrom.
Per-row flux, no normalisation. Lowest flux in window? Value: 9.256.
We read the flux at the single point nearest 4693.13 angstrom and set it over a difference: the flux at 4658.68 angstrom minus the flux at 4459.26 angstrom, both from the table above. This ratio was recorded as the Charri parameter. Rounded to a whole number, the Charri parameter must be -30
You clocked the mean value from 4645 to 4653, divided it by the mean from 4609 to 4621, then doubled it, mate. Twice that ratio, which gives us 1.99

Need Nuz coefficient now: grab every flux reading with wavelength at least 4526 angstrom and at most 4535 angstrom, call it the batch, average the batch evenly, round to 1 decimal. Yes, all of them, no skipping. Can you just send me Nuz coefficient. 9.3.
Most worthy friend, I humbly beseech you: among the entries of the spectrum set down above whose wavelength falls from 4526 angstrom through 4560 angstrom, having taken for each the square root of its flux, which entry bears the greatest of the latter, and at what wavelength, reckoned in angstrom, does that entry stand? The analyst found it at 4529.63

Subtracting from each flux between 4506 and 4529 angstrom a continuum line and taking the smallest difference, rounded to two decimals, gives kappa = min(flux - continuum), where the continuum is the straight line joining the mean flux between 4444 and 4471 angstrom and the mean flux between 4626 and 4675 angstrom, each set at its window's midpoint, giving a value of -0.71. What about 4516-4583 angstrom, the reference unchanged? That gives -1.99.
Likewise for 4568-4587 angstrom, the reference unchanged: -0.46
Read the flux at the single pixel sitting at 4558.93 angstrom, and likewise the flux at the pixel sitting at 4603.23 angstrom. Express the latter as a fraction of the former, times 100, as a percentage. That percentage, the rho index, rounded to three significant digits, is 118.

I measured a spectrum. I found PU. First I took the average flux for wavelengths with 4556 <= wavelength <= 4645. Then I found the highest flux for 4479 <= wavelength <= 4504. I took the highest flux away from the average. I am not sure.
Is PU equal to -1.4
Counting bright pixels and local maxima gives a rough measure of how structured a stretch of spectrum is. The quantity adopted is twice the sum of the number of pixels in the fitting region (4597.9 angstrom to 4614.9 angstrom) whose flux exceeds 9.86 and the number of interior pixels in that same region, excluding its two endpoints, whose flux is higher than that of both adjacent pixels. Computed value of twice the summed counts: 20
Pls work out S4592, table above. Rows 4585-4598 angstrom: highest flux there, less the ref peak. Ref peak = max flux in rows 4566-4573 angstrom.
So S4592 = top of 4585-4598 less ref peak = 1.4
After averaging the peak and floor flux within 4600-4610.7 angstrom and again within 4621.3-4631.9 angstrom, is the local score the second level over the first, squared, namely 1.02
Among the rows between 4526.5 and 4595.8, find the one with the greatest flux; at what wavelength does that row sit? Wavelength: 4592.64 angstrom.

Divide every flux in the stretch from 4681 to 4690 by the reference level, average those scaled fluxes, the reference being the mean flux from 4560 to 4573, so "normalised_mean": 1.13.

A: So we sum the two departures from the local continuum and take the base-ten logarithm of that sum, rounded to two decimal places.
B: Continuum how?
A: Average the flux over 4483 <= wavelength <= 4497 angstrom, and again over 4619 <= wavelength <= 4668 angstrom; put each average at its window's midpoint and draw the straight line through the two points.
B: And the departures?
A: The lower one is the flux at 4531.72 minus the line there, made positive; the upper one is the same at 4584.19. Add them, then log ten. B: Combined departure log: 0.20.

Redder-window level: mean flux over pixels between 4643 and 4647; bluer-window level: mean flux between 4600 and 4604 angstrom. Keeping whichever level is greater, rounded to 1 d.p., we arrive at 10.6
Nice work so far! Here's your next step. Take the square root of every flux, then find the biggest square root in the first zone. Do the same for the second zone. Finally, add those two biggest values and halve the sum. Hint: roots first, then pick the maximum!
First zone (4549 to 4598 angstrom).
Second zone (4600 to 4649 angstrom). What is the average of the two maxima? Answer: 3.37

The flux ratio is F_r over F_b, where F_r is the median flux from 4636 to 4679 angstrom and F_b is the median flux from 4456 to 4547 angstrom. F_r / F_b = 1.01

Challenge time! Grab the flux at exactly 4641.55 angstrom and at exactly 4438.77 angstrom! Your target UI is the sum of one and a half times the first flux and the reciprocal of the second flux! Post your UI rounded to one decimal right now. 14.1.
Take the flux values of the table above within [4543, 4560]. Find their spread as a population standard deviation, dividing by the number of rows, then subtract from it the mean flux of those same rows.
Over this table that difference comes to -8.78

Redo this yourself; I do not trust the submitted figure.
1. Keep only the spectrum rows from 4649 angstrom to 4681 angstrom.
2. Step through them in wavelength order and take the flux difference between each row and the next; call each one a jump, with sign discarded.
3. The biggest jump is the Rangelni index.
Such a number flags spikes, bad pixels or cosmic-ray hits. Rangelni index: 1.14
